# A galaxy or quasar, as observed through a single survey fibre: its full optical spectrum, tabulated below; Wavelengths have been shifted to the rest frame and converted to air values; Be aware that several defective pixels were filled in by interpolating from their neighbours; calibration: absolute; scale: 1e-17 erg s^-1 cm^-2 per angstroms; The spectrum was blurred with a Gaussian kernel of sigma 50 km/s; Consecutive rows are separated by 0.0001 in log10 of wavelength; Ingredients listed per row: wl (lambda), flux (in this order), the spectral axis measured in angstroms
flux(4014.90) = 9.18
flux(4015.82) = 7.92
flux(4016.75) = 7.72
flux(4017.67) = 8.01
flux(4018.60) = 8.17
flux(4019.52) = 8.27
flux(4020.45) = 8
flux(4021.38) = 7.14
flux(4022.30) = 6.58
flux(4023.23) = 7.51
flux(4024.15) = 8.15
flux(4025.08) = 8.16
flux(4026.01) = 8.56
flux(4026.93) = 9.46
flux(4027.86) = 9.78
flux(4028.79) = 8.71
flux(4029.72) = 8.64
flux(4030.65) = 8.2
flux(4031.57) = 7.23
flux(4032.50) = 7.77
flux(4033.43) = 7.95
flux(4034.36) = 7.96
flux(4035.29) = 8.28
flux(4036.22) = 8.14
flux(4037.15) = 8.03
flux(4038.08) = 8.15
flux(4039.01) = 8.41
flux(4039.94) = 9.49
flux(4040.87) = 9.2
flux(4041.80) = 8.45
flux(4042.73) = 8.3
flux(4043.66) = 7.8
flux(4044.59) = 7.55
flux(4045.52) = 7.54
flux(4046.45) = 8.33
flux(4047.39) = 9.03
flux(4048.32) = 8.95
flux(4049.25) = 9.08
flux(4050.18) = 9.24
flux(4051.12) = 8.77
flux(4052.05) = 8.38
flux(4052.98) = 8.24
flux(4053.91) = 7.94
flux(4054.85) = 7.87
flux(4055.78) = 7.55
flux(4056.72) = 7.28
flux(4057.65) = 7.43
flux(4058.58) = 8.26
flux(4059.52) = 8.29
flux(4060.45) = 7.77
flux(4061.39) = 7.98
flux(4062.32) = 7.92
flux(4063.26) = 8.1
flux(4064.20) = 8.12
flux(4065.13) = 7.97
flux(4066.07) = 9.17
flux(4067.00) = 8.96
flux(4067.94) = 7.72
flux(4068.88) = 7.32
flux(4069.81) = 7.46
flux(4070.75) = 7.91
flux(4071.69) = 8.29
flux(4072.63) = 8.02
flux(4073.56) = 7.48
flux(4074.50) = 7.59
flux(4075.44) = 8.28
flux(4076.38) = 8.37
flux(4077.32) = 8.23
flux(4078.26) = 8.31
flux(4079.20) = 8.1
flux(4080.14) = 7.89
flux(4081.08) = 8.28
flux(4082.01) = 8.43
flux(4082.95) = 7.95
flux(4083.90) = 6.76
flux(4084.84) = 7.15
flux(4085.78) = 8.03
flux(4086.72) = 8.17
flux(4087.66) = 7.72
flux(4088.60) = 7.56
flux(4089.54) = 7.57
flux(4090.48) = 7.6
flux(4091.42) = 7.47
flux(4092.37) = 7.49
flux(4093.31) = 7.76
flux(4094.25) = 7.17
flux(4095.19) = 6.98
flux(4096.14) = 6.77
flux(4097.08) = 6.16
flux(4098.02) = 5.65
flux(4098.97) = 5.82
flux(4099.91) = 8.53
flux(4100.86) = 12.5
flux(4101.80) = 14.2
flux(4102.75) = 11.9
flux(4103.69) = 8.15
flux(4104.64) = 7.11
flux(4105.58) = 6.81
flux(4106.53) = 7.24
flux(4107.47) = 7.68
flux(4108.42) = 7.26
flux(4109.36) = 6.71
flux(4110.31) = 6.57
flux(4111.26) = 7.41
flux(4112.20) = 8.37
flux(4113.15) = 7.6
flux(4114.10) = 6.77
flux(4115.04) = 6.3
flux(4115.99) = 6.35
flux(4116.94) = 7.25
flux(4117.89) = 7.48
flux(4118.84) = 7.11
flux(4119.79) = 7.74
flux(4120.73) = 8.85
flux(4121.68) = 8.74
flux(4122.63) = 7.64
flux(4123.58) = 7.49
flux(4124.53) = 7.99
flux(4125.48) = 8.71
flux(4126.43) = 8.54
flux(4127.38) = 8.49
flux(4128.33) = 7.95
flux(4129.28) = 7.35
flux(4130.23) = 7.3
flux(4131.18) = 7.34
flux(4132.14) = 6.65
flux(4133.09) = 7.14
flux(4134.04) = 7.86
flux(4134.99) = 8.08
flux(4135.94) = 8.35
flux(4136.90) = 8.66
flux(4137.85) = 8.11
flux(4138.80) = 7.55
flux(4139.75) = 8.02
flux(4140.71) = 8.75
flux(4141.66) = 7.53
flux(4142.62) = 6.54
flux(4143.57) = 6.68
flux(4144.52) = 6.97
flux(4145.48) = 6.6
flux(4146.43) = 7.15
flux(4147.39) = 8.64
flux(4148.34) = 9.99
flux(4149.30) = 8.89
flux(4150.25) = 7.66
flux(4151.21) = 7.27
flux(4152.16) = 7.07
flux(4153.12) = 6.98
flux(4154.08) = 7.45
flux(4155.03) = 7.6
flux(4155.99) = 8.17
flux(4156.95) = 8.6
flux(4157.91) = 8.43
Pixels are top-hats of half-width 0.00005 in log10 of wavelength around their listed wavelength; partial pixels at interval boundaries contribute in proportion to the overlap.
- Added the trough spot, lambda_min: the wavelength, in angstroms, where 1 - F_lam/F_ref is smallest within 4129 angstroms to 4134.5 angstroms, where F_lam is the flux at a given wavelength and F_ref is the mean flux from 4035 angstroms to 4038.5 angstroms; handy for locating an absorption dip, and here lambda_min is 4134.04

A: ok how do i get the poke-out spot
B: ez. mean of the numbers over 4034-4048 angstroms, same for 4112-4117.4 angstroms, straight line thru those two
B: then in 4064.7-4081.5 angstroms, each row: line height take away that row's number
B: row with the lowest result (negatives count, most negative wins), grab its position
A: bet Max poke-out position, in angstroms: 4066.07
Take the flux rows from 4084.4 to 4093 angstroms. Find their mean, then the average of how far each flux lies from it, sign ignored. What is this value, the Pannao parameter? 0.22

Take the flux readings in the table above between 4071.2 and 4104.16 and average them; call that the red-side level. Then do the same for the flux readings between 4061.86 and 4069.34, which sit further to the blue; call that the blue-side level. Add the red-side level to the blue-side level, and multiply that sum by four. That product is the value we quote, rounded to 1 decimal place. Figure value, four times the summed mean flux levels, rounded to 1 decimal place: 64.9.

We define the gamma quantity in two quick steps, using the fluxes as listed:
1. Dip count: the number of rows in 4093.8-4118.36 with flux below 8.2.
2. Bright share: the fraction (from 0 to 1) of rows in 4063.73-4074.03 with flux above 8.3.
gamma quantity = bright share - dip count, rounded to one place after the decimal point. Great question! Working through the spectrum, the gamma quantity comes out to -20.8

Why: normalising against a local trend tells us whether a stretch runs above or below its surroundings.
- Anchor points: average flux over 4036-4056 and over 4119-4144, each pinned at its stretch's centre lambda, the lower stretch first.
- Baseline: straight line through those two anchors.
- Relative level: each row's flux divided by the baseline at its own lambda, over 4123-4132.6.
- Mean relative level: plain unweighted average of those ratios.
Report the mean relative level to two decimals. 0.99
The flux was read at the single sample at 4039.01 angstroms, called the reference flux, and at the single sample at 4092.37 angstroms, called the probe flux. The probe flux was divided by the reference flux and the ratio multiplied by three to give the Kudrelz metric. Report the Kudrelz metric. 2.67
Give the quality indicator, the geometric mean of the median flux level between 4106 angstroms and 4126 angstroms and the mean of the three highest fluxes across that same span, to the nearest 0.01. 8.10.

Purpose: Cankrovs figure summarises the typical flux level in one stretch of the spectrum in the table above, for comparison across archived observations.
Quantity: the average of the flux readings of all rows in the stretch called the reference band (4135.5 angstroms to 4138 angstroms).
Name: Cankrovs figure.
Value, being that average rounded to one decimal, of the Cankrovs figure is 8.4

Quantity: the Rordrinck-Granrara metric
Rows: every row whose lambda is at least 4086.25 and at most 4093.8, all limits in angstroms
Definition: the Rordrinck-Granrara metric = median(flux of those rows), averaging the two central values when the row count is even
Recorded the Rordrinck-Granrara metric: 7.6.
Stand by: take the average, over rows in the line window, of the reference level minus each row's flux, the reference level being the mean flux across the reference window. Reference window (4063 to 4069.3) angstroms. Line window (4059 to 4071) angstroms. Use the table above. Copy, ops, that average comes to 0.14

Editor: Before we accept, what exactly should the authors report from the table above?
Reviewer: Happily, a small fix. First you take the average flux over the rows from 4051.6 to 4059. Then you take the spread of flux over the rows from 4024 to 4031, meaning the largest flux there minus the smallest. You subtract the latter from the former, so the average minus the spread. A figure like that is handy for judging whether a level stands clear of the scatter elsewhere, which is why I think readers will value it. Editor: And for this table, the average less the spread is 6.2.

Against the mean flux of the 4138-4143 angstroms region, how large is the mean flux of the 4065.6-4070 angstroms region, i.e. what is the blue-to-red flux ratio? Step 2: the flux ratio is 1.06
